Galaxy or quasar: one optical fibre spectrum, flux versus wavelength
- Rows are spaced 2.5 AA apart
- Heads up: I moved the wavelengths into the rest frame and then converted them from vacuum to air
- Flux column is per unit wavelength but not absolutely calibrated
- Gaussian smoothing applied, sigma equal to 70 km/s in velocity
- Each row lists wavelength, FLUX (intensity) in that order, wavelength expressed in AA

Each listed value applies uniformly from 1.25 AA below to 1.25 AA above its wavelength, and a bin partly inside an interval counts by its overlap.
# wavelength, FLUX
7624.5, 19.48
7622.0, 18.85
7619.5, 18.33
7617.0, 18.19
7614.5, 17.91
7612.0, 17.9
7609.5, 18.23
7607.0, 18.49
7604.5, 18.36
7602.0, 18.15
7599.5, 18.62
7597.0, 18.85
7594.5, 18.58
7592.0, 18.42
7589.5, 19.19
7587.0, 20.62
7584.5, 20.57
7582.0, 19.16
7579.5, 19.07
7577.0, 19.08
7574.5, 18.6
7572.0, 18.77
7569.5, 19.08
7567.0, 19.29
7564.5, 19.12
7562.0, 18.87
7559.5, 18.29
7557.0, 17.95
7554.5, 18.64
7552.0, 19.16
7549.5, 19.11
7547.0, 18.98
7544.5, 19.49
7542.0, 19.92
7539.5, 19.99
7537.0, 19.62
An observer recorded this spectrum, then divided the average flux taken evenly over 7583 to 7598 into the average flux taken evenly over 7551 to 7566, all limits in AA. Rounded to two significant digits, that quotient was 0.96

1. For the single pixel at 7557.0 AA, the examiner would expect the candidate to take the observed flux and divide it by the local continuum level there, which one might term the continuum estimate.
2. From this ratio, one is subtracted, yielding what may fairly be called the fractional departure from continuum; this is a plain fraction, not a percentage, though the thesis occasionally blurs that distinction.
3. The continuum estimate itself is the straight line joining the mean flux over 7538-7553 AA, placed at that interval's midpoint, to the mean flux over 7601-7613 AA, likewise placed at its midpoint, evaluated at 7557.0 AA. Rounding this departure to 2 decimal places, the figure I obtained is -0.07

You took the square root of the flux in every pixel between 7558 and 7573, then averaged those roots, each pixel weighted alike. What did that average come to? 4.35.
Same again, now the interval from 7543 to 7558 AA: 4.35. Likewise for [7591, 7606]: 4.30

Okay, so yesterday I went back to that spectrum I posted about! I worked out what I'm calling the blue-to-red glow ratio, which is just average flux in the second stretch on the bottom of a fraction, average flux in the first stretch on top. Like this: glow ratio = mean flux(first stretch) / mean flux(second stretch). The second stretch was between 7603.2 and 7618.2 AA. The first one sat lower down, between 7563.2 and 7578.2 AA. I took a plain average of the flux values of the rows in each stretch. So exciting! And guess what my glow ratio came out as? 1.04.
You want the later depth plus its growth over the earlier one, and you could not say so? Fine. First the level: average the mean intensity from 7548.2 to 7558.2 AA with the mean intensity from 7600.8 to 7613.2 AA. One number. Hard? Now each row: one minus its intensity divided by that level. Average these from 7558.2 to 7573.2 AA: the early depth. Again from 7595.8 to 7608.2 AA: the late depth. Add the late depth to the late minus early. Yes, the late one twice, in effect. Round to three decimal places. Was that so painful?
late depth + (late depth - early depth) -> 0.021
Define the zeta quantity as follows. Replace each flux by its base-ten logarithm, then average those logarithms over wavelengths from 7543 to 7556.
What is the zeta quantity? 1.28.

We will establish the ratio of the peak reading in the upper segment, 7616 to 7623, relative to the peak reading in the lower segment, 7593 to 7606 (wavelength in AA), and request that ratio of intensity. 1.00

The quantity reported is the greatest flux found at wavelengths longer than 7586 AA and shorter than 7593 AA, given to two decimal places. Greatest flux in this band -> 20.62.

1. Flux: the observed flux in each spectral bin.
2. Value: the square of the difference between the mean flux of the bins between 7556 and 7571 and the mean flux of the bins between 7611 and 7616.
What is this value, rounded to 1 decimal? 0.7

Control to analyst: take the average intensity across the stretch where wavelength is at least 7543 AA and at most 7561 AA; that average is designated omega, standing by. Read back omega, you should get 18.8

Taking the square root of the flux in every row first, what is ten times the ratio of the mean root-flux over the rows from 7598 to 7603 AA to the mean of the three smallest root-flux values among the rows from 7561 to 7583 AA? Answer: 9.9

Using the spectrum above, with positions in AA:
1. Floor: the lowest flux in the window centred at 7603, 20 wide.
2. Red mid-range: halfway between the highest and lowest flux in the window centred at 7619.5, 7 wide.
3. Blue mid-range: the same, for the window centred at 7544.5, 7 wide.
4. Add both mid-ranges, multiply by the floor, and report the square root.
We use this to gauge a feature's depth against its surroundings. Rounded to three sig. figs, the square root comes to 26.1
